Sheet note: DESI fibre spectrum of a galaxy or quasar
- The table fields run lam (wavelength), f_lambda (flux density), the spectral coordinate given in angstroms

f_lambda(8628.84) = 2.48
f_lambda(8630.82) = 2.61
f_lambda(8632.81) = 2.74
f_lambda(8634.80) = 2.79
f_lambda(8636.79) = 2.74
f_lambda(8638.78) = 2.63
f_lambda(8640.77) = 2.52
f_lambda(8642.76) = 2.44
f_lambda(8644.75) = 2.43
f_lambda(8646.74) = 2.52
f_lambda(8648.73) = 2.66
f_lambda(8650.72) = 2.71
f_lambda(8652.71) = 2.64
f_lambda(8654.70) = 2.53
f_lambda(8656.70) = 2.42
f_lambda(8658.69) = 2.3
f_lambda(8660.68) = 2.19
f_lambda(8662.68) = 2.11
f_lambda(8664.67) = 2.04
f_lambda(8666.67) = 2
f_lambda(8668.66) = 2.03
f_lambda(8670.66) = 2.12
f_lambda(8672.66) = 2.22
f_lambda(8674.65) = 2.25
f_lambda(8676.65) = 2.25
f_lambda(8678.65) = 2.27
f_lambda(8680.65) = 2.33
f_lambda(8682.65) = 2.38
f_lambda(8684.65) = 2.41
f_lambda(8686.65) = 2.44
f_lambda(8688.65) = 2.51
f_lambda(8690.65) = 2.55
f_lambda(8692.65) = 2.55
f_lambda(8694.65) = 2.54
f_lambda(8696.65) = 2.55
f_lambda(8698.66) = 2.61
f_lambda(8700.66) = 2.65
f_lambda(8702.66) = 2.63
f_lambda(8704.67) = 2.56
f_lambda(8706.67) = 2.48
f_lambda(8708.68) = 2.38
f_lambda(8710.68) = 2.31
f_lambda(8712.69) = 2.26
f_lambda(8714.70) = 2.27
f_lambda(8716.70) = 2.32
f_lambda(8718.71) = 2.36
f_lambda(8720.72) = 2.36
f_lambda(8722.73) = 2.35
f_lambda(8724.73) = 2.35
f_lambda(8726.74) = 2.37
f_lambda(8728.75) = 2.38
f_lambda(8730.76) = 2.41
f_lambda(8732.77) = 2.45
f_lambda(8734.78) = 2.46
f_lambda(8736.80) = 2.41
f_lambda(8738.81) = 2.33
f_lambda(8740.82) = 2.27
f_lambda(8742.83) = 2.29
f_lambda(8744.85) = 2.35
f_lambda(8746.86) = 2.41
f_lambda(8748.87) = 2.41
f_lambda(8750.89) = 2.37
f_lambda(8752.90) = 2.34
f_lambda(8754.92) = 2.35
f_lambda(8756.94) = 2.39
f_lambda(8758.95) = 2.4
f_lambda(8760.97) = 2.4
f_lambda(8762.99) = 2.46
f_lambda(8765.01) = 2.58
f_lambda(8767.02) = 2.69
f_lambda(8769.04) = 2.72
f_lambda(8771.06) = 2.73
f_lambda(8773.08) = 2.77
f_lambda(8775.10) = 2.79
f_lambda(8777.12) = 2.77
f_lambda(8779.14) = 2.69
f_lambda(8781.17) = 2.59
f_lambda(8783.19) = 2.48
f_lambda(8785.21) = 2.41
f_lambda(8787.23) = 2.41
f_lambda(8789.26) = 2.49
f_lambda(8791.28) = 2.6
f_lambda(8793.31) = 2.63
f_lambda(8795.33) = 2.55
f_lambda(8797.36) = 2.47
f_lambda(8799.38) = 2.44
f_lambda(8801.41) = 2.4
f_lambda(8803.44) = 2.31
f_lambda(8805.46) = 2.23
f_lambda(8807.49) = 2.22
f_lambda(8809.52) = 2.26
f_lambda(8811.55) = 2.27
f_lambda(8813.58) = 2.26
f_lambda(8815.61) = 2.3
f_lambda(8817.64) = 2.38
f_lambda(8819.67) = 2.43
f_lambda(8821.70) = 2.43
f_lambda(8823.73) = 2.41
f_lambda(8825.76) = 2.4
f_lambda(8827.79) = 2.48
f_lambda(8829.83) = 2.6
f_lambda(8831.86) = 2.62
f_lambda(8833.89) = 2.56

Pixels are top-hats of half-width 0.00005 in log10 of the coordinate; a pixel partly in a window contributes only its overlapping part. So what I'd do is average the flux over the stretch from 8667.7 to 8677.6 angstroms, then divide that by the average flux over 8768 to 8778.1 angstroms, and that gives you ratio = 0.79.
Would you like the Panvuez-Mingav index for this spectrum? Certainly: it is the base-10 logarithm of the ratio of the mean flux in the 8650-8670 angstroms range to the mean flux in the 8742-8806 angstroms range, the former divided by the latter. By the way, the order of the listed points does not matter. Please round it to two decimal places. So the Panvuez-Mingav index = -0.04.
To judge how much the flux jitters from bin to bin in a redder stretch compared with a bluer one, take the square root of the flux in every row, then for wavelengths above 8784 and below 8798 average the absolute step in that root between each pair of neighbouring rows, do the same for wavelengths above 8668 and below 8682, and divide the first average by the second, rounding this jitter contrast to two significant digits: 1.2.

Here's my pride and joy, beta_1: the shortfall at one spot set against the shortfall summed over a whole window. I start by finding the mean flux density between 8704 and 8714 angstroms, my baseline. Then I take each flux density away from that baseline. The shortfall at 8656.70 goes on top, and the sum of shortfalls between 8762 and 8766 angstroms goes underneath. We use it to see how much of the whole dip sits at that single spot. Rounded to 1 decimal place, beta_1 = 0.1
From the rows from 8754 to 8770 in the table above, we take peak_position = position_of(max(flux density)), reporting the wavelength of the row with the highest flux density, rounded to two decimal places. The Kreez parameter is 8769.04 angstroms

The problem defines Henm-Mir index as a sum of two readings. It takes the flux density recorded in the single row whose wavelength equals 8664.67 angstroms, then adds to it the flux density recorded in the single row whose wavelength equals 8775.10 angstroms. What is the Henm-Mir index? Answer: 4.83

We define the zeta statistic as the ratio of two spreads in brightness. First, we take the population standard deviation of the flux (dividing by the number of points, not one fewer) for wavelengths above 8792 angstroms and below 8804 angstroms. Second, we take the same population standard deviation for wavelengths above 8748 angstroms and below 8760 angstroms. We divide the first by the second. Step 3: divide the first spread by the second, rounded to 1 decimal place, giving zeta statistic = 4.0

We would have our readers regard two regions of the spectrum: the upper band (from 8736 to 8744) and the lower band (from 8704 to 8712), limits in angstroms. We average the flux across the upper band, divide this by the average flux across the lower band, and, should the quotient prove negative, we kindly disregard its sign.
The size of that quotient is 0.96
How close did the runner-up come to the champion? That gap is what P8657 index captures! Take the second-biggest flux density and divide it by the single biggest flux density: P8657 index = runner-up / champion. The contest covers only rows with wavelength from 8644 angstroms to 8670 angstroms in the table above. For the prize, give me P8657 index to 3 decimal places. 0.982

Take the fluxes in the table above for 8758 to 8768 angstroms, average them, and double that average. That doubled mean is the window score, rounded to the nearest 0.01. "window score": 5.01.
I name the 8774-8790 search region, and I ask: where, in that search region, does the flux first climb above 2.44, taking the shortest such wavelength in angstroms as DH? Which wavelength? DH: 8775.10 angstroms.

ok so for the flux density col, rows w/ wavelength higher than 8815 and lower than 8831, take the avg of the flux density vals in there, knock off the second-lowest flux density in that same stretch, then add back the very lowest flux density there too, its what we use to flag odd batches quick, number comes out 2.35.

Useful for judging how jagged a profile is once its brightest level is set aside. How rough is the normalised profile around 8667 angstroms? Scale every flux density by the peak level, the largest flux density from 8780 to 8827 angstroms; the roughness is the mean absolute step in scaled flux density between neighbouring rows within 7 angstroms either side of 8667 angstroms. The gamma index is 0.0260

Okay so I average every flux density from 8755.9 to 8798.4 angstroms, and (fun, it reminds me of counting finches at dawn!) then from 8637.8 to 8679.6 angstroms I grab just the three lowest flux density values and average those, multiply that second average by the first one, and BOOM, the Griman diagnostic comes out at 5.2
